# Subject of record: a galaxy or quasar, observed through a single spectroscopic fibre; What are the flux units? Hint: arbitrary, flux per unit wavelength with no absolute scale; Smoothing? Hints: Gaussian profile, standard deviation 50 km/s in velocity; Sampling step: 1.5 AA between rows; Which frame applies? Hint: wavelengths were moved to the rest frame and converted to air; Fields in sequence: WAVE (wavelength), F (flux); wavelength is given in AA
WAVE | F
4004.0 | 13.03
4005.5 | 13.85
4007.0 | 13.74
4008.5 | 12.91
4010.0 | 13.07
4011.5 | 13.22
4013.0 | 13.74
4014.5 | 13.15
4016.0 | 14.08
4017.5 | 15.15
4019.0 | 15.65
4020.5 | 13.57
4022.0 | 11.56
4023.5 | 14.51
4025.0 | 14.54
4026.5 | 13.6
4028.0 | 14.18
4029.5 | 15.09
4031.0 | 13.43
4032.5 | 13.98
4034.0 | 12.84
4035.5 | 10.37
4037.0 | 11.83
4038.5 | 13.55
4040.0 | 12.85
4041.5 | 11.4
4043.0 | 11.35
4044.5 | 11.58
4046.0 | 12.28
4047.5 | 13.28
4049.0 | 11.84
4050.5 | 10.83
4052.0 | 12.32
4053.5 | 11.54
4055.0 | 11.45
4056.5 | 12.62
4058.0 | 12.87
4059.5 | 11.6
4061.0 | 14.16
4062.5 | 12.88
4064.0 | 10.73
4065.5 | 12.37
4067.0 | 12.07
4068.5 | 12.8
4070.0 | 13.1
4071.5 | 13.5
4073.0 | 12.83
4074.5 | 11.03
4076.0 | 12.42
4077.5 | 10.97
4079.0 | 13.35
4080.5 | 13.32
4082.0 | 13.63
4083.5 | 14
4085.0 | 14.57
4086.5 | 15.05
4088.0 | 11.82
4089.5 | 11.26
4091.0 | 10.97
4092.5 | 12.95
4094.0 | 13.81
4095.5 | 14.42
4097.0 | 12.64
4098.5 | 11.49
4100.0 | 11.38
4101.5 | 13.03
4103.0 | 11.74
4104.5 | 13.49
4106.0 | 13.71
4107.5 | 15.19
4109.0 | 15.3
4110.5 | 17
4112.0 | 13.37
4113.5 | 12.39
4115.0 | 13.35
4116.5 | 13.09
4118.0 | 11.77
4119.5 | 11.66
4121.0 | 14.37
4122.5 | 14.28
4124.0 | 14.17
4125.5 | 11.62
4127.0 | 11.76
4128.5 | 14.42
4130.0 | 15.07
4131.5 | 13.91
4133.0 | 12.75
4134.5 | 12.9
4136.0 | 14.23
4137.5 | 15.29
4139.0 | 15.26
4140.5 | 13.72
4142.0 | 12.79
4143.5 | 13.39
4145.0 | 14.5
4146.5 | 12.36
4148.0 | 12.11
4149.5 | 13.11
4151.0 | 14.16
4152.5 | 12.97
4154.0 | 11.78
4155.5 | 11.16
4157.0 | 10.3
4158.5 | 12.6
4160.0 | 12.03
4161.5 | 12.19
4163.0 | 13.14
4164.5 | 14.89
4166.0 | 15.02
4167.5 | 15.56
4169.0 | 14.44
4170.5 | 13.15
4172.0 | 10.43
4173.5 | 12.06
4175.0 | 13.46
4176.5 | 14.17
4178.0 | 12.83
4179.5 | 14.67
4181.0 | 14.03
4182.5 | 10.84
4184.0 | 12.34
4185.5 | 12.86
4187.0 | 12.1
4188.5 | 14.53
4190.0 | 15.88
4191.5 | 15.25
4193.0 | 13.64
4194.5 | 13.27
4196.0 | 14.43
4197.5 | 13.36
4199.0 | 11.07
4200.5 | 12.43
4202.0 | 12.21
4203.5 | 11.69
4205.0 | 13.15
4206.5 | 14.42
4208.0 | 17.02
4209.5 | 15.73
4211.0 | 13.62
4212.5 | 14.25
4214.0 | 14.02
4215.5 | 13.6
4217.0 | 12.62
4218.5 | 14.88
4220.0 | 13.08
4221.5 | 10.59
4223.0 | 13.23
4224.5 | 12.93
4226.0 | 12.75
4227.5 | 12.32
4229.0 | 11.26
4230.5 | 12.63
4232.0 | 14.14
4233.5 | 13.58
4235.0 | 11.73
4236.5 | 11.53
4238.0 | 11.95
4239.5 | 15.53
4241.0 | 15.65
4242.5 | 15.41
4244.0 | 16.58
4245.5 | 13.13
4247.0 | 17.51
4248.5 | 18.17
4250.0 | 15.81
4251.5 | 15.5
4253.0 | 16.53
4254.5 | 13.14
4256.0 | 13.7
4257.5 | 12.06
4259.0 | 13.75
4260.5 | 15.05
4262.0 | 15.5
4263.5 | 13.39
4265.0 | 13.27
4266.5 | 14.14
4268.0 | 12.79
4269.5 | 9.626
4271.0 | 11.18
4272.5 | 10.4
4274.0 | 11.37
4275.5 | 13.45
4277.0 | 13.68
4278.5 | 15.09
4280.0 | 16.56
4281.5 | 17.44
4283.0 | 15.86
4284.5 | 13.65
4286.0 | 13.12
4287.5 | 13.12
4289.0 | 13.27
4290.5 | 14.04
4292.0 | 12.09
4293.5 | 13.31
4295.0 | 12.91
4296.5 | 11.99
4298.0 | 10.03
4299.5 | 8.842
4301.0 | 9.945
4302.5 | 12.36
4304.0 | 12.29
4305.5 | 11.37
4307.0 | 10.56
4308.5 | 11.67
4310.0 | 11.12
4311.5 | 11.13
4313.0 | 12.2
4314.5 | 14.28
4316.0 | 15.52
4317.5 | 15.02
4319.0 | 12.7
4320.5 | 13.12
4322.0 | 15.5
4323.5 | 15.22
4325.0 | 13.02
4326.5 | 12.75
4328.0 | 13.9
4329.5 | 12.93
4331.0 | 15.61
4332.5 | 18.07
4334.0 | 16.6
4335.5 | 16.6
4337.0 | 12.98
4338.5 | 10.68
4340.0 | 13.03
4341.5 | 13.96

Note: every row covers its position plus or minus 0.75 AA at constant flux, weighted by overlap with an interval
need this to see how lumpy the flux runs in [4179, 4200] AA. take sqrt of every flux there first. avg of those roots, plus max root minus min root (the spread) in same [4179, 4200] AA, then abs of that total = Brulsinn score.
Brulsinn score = 4.35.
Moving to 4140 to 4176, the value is 4.33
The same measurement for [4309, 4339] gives 4.71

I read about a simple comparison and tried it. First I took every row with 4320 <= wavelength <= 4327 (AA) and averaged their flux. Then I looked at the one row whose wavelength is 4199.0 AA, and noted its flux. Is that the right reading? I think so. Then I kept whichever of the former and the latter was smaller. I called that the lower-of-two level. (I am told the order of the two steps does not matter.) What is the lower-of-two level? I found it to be 11.1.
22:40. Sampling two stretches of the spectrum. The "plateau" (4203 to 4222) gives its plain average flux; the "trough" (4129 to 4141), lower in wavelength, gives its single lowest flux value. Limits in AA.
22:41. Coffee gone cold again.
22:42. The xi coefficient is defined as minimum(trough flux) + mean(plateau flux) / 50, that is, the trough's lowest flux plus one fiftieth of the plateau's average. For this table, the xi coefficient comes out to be 13.0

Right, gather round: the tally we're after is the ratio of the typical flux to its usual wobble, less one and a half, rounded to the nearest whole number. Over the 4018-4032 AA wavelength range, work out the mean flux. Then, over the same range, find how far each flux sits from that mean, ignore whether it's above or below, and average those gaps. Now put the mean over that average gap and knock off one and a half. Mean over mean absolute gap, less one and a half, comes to 15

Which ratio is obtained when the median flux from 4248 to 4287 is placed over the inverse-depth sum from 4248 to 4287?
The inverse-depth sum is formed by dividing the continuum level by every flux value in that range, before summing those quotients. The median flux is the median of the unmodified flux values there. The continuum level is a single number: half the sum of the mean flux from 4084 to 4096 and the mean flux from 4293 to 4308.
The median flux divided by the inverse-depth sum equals 0.59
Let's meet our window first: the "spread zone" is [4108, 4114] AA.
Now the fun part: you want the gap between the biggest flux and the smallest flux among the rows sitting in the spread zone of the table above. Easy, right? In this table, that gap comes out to 4.6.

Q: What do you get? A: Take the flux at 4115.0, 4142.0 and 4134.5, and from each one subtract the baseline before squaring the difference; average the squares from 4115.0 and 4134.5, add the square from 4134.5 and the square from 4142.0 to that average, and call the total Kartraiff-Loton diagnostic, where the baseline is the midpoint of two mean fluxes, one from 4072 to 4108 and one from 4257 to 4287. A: 0.4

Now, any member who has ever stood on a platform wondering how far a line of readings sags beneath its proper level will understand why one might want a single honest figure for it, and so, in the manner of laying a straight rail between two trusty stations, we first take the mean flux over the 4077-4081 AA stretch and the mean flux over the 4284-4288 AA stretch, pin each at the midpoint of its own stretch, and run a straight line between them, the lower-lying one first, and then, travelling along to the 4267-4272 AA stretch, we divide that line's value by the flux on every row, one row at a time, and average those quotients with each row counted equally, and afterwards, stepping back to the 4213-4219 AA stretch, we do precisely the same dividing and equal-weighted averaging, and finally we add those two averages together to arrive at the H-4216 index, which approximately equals 2.1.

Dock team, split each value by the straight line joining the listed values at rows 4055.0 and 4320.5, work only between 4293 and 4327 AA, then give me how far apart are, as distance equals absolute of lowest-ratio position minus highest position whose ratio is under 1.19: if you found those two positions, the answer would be 27.0 AA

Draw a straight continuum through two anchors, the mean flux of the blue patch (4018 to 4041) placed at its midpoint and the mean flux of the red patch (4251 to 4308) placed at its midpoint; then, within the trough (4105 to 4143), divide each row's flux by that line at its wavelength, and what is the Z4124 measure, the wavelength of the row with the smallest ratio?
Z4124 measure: 4125.5 AA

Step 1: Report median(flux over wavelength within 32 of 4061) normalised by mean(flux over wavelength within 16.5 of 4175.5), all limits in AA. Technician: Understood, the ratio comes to 0.94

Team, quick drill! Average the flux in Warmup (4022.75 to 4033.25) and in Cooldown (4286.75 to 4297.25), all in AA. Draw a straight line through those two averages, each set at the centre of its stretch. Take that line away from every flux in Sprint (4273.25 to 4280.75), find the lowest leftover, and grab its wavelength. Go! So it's 4274.0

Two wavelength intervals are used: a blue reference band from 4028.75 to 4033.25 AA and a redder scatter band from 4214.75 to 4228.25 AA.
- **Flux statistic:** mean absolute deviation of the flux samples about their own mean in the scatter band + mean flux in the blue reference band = 14.9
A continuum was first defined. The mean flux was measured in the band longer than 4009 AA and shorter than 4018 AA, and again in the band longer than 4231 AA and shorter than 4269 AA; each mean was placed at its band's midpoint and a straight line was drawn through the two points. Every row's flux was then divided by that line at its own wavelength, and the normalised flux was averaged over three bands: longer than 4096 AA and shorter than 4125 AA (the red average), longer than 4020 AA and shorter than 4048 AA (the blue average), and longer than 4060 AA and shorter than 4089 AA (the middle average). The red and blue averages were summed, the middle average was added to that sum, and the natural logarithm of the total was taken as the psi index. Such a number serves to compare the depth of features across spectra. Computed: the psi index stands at 1.04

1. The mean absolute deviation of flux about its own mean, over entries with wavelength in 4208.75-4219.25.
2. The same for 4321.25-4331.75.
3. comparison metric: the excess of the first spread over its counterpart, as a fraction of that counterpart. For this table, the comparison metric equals -0.35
